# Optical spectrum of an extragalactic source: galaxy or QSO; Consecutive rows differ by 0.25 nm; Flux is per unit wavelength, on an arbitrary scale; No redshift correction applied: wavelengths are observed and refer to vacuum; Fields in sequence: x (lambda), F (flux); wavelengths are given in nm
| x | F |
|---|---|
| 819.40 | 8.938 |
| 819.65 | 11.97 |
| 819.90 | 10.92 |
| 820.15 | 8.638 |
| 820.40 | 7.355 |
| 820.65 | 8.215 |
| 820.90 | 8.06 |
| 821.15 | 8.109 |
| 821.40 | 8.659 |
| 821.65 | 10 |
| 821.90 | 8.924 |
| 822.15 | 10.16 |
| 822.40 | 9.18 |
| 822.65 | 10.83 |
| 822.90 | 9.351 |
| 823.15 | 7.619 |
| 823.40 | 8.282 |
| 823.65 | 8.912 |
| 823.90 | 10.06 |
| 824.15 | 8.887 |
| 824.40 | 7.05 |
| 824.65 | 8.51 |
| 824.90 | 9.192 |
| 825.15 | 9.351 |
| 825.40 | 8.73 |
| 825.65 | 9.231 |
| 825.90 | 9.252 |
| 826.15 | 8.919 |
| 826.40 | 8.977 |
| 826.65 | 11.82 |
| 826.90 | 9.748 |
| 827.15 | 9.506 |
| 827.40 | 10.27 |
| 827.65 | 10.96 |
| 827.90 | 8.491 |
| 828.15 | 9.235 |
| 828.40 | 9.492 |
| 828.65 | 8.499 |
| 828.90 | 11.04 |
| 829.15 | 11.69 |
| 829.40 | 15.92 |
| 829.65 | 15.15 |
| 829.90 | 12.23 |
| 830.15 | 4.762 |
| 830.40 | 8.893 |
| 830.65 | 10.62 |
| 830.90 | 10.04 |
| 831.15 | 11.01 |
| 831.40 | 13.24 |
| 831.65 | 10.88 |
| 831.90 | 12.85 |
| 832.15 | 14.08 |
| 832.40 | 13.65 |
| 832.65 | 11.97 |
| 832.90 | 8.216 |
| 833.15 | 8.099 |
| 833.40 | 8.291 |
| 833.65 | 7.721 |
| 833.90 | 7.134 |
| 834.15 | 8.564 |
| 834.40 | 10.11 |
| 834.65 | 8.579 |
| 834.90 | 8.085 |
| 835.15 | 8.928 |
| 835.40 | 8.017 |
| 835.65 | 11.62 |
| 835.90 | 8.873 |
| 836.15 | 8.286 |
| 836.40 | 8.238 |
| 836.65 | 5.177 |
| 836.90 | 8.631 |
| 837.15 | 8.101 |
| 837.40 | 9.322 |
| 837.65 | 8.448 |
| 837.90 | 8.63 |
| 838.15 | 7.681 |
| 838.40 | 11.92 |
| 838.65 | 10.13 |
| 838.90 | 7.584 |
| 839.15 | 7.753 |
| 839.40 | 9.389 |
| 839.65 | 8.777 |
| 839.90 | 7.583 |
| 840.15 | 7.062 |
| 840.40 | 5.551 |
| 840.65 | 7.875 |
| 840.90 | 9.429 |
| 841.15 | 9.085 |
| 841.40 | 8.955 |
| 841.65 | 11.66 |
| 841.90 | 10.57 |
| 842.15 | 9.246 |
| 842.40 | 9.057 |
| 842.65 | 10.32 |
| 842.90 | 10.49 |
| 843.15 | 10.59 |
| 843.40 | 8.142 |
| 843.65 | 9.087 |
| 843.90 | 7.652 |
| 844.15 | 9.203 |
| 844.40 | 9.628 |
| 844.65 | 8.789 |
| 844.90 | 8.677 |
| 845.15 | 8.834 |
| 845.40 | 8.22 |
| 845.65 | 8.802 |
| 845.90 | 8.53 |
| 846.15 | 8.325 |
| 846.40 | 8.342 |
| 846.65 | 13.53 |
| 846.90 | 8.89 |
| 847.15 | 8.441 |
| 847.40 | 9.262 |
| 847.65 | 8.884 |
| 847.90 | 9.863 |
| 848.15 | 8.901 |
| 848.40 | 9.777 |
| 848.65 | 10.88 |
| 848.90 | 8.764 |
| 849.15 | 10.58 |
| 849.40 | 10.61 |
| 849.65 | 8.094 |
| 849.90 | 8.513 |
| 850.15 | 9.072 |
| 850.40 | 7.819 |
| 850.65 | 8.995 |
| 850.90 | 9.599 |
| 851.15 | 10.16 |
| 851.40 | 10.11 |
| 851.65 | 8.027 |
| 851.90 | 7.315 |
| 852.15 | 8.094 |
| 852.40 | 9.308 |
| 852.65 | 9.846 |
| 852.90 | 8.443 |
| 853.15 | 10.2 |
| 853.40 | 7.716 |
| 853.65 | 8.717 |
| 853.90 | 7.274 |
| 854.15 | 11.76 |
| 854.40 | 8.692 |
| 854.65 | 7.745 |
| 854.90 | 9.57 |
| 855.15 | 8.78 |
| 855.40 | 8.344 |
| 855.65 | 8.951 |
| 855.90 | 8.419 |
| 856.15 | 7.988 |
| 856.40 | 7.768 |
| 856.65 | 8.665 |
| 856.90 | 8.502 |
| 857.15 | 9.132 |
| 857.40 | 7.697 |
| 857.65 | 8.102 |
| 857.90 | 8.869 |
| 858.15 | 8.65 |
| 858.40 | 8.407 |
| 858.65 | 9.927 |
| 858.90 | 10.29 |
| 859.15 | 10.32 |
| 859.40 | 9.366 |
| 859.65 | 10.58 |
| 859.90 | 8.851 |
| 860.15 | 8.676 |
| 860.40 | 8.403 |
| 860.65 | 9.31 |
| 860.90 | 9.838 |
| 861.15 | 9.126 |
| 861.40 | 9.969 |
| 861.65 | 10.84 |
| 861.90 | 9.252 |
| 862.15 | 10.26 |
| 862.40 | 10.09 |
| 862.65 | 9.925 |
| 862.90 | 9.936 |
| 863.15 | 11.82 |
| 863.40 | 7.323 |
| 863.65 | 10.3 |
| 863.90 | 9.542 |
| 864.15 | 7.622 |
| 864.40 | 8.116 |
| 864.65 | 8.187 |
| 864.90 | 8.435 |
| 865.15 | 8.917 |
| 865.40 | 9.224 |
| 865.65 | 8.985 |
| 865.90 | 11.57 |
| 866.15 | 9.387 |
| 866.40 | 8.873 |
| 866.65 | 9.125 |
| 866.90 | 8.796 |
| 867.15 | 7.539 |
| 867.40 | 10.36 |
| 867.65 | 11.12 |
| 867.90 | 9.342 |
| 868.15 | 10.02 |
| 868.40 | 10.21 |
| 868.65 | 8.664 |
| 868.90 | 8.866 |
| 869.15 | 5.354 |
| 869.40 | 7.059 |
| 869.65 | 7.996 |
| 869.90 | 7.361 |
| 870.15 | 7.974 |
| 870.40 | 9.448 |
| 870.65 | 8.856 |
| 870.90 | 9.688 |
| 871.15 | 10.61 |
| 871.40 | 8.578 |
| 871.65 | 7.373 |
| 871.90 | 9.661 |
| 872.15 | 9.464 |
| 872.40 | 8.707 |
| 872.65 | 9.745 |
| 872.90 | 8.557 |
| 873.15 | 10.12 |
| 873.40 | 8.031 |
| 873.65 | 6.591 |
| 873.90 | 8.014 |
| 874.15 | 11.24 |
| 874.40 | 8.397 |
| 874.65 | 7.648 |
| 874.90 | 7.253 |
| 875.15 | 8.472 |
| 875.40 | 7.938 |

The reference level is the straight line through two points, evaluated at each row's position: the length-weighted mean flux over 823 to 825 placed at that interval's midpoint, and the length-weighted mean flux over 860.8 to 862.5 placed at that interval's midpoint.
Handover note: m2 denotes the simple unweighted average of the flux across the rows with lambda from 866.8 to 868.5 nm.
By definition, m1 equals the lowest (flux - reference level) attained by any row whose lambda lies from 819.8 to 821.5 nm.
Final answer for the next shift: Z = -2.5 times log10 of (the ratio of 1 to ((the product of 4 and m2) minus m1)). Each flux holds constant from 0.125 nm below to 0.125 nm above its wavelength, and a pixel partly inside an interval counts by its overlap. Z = 3.99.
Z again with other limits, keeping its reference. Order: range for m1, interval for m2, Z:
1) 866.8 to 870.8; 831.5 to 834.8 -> 4.13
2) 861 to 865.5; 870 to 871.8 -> 3.96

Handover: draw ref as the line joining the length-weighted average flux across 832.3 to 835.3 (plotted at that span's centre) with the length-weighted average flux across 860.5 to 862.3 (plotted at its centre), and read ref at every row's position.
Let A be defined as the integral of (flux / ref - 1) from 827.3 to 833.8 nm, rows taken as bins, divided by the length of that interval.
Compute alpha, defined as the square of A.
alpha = 0.035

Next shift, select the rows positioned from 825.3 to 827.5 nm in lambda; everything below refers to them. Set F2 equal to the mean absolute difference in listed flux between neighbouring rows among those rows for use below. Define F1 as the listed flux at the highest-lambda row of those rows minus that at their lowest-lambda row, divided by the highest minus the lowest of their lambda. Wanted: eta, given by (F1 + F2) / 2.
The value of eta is 0.8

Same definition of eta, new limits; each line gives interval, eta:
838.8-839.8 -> 1.2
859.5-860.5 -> -1.1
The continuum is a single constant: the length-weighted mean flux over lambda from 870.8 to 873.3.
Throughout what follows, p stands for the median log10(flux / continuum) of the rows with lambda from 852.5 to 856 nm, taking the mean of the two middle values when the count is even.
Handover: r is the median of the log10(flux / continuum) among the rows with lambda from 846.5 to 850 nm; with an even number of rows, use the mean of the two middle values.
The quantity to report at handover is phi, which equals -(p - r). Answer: 0.018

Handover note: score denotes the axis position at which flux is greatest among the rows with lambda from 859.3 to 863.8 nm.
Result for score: 863.15 nm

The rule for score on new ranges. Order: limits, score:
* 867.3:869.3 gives 867.65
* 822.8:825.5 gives 823.90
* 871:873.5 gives 871.15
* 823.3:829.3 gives 826.65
